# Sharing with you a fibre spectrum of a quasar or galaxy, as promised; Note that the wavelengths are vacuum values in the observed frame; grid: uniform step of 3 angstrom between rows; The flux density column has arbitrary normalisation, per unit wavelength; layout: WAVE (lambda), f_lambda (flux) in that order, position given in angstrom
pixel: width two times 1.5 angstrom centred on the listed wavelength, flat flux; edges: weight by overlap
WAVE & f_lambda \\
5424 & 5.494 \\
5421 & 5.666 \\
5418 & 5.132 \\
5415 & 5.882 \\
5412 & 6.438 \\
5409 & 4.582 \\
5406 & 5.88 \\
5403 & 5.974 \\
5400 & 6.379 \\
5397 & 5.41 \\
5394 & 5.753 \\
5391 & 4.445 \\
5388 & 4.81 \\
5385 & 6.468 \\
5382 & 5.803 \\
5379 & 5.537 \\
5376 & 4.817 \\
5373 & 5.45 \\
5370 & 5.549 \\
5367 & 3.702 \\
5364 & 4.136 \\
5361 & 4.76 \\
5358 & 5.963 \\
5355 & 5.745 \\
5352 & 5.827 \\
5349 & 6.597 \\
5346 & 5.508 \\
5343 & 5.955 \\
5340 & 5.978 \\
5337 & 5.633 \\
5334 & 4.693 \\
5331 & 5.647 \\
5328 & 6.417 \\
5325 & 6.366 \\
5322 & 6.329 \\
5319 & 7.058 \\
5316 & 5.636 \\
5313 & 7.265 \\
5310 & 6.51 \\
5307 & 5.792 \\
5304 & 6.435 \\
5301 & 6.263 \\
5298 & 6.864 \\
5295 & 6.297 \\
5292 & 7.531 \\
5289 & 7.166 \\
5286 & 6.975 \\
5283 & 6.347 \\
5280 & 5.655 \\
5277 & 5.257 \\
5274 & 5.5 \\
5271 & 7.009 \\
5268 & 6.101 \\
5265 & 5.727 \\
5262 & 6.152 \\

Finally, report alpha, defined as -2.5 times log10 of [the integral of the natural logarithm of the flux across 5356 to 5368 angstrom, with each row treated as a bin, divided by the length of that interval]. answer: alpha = -0.47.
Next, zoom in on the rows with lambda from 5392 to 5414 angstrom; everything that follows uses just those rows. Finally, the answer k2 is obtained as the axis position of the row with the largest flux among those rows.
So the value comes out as 5412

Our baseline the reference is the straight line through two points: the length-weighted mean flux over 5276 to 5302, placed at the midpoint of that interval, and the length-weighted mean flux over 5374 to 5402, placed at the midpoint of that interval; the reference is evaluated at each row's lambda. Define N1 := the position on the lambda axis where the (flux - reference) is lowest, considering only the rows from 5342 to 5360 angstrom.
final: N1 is 5346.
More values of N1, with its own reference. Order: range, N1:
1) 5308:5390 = 5367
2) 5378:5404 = 5391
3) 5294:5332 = 5316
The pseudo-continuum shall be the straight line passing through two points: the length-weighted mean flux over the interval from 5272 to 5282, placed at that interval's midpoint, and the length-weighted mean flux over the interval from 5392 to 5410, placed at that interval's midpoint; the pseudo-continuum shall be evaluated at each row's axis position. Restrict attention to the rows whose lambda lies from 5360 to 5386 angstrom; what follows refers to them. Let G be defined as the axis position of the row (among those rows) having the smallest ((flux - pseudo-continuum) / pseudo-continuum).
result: 5367 angstrom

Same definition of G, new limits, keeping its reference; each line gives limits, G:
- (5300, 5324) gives 5316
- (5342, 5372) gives 5367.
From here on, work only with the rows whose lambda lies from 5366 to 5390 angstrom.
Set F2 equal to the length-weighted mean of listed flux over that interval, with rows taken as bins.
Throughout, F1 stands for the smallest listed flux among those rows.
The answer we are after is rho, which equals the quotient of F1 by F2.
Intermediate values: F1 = 3.702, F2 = 5.3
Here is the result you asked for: 0.70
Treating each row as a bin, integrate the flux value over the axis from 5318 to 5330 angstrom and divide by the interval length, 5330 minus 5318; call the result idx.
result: 6.5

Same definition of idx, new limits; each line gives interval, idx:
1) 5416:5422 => 5.4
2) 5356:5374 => 4.9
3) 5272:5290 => 6.1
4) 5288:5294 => 7.3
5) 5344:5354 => 6.0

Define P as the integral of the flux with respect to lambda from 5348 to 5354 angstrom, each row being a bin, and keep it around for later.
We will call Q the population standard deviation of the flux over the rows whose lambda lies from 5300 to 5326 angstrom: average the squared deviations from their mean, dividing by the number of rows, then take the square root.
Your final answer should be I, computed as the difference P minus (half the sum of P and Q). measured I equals 18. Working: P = 37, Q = 0.49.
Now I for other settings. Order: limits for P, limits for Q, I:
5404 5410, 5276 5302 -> 16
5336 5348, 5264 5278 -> 35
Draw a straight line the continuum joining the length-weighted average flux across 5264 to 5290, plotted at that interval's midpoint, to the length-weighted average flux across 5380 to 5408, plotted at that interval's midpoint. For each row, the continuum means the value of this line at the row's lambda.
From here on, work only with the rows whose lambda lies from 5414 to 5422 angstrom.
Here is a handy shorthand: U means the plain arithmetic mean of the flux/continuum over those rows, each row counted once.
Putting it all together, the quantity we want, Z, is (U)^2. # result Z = 1.01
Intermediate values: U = 1.01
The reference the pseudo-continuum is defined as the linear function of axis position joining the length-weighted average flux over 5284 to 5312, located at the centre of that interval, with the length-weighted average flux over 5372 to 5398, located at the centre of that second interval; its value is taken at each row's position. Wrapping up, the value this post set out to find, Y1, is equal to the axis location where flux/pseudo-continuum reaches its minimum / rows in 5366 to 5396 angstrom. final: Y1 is 5367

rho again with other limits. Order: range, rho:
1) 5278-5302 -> 0.85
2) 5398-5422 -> 0.80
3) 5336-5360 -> 0.94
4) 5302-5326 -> 0.88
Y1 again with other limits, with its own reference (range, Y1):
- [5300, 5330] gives 5316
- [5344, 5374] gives 5367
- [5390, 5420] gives 5391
